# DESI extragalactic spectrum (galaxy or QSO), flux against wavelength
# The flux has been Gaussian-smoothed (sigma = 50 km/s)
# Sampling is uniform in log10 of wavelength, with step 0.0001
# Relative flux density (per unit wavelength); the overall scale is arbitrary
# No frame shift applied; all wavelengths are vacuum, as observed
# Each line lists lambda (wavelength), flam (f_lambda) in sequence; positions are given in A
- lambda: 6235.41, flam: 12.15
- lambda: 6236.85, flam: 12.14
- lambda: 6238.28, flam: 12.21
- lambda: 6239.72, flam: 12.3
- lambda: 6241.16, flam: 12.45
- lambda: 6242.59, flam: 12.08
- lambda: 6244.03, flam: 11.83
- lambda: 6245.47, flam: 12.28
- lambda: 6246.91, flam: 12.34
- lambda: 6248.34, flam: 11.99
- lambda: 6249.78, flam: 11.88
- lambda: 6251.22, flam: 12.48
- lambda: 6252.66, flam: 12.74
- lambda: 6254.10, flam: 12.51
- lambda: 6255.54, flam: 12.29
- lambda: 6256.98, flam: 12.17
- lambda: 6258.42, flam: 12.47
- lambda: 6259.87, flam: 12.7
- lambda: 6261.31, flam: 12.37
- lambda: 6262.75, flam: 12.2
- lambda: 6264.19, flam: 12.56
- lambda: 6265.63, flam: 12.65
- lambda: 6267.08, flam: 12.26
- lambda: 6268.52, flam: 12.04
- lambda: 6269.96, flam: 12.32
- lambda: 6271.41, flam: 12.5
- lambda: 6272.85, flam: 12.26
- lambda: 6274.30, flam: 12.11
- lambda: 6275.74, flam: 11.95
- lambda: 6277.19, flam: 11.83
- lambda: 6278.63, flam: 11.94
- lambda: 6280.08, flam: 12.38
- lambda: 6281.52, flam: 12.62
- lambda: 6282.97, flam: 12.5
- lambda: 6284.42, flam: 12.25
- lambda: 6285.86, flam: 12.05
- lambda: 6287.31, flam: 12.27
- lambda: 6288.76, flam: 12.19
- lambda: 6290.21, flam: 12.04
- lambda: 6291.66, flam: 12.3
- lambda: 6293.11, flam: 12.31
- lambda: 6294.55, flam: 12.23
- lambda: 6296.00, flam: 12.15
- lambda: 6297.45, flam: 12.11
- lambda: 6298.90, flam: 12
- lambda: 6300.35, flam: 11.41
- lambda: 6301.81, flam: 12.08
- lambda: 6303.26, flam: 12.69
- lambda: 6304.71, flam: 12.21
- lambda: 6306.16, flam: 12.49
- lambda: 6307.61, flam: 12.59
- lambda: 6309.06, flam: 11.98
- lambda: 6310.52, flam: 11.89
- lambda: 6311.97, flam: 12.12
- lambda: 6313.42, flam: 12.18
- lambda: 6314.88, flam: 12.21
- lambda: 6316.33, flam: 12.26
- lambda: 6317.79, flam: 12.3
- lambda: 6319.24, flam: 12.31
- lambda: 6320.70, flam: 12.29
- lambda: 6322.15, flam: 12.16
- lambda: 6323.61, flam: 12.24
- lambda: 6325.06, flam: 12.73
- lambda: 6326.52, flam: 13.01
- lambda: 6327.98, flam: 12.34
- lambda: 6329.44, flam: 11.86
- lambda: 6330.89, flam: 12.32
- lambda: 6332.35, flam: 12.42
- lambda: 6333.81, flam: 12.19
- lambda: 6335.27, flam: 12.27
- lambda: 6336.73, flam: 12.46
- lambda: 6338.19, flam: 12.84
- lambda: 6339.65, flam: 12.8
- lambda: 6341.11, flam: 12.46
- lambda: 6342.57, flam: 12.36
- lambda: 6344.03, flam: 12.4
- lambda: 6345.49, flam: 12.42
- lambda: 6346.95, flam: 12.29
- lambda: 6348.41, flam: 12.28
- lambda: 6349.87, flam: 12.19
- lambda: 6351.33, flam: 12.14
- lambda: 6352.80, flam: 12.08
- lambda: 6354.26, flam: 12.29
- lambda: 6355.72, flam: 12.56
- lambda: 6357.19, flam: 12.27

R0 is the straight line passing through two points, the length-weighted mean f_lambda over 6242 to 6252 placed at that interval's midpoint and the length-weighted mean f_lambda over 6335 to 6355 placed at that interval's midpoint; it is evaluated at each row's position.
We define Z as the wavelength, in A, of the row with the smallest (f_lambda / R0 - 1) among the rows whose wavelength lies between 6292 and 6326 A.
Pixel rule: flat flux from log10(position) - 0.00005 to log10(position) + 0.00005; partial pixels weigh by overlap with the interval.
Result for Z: 6300.35 A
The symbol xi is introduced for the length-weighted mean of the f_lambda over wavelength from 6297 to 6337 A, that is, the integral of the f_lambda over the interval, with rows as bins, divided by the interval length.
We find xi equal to 12.3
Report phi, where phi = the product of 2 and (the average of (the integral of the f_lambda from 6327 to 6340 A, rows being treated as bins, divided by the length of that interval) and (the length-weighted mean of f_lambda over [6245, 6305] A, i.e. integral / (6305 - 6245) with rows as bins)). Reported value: 24.6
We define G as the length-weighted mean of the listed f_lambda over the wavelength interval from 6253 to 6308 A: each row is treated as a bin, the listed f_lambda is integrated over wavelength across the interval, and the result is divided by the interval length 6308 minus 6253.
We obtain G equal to 12.3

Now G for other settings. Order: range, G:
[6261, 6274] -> 12.3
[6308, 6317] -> 12.1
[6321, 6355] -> 12.4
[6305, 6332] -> 12.3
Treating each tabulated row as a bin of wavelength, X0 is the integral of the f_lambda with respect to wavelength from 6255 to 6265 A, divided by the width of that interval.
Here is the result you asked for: 12.4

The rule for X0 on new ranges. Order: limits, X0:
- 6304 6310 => 12.3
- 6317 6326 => 12.4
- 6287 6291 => 12.1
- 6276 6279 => 11.9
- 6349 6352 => 12.2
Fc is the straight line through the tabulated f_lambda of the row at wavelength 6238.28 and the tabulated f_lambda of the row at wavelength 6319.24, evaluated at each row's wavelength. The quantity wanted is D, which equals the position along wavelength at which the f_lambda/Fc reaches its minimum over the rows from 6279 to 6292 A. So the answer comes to 6290.21 A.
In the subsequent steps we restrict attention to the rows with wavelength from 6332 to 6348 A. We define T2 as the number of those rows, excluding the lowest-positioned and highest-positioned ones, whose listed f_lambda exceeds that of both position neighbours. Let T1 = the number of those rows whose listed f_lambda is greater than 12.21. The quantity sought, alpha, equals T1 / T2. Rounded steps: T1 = 10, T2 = 2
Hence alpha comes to 5.00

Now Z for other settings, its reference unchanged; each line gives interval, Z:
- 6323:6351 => 6329.44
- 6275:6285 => 6277.19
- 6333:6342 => 6333.81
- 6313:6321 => 6313.42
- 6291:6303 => 6300.35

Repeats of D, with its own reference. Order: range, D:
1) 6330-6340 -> 6333.81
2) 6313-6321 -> 6313.42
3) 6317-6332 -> 6329.44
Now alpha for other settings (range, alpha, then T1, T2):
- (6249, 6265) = 4.00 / 8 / 2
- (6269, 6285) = 3.50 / 7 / 2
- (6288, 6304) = 4.00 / 4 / 1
